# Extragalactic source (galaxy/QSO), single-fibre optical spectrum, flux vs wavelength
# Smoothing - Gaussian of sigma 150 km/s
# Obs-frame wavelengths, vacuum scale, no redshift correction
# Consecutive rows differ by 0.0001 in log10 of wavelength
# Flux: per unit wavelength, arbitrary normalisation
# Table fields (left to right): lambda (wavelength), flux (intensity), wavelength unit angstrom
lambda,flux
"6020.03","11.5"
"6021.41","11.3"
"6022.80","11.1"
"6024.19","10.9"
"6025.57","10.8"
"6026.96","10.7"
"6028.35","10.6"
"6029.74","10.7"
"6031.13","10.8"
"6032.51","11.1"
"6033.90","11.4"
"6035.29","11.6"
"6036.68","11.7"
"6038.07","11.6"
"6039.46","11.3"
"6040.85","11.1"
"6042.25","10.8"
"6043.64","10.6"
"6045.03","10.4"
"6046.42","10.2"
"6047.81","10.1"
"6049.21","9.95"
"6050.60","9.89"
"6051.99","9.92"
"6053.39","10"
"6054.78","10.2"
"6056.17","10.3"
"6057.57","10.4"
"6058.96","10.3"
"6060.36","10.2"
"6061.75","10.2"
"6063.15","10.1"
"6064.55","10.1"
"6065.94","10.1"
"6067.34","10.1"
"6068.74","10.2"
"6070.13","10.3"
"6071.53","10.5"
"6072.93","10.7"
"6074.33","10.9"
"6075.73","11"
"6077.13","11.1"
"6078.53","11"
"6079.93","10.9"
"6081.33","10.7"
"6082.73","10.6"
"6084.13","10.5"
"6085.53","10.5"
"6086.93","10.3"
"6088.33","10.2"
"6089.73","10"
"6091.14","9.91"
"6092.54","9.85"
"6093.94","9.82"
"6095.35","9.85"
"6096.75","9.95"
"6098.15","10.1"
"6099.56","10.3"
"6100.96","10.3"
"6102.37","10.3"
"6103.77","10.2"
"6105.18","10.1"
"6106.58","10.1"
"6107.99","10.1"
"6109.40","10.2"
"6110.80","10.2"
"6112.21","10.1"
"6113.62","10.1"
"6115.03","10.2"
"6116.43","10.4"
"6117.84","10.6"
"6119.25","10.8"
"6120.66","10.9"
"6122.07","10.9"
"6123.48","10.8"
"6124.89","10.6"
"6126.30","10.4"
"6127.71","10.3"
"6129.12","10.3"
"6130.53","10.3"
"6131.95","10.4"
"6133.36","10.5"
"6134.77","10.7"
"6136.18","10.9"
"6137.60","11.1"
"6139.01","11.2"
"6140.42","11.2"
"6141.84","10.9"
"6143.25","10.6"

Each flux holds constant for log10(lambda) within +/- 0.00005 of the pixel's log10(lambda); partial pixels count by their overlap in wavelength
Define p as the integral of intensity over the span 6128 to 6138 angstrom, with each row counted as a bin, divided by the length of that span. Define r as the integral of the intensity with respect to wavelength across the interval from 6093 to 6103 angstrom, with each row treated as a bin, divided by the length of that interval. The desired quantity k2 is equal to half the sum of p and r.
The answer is 10.3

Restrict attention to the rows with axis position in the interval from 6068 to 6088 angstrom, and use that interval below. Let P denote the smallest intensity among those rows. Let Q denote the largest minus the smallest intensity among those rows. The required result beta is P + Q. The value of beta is 11.1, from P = 10.2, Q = 0.90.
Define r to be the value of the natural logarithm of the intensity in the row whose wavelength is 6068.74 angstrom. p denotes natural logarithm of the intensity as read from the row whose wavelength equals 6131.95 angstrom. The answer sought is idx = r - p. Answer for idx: -0.02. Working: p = 2.34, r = 2.32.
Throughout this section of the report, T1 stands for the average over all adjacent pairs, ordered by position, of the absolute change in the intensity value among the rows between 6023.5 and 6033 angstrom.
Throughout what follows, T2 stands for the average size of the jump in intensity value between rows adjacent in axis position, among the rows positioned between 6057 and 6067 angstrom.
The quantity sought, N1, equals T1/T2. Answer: 2.7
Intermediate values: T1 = 0.133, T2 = 0.05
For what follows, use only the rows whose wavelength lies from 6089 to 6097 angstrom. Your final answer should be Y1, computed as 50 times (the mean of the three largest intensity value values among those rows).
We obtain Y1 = 498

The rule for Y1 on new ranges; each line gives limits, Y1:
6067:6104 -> 552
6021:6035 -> 563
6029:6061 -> 582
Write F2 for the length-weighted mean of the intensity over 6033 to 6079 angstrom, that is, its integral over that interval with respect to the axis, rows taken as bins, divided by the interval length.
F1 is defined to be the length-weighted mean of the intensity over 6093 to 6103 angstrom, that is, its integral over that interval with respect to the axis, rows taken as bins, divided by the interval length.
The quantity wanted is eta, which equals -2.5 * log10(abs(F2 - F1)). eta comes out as 0.8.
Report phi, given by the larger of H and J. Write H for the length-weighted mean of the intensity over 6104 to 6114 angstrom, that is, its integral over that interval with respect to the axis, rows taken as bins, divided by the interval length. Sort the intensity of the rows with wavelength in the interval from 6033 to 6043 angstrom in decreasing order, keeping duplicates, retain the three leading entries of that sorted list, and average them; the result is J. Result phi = 11.6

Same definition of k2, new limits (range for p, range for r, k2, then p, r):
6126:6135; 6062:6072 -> 10.3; 10.4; 10.2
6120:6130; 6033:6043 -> 11.0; 10.6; 11.3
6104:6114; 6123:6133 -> 10.3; 10.1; 10.4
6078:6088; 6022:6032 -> 10.7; 10.6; 10.8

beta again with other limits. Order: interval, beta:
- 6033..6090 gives 11.7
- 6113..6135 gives 10.9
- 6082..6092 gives 10.6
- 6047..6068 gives 10.4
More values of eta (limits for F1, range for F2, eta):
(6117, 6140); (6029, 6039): 0.6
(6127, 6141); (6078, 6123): 1.1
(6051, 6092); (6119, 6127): 1.2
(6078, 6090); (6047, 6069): 1.0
